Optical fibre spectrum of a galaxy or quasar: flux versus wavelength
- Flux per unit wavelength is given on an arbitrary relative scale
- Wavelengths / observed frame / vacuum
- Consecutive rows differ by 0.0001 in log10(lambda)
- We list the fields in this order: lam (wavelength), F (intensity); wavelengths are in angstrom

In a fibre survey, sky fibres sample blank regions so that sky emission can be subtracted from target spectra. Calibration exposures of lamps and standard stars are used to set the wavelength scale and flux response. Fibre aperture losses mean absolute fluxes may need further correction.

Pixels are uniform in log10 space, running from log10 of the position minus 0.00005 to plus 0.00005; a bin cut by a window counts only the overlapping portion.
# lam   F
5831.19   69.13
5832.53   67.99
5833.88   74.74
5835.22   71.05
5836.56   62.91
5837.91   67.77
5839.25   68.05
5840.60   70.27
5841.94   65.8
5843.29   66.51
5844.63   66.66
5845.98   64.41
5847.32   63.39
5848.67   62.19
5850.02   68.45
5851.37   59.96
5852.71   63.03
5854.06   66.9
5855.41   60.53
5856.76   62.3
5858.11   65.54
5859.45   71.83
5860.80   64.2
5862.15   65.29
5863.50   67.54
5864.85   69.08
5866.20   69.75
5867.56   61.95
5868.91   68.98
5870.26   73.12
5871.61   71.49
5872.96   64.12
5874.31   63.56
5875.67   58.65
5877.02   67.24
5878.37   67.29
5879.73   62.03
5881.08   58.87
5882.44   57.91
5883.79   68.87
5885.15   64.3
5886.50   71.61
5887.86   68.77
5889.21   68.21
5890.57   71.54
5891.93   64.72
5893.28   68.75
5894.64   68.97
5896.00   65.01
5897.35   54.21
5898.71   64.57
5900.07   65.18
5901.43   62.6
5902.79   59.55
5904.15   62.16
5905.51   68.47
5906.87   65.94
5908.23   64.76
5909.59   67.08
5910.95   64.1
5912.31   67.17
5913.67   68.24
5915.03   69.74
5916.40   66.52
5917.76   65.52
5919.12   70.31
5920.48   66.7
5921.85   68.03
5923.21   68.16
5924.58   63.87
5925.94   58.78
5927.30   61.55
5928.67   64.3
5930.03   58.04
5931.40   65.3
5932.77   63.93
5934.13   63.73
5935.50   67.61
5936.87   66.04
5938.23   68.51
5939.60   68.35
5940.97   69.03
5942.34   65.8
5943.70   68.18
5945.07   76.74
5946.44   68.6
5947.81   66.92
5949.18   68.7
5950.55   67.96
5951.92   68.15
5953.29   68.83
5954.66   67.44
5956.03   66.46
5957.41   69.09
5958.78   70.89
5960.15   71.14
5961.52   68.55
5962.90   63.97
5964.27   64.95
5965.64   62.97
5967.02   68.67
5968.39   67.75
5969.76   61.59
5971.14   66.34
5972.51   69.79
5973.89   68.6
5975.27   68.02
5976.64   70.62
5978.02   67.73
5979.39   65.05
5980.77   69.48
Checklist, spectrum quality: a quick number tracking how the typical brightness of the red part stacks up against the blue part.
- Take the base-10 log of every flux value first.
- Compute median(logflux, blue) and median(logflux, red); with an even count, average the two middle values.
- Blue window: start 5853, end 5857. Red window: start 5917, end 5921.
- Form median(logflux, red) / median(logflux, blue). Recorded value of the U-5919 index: 1.02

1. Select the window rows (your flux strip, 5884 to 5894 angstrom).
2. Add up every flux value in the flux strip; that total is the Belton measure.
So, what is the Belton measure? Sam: 478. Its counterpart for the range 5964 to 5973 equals 462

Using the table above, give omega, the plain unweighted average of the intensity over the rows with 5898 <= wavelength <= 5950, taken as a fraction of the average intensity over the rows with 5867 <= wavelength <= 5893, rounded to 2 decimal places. 1.00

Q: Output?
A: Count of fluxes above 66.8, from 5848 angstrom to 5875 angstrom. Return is 9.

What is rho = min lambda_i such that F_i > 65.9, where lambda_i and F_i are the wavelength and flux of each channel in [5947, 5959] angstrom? 5947.81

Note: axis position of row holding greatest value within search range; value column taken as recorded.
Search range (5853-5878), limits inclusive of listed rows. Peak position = 5870.26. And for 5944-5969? 5945.07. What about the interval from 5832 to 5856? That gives 5833.88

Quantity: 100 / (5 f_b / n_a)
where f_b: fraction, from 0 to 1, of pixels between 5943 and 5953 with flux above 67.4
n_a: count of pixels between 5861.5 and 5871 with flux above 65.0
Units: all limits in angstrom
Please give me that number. 140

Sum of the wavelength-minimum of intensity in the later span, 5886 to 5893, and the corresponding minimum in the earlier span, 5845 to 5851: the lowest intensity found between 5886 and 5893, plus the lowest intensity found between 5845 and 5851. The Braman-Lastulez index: 127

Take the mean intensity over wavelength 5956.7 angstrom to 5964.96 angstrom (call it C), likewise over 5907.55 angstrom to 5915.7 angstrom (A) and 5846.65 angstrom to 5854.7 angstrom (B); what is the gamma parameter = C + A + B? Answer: 199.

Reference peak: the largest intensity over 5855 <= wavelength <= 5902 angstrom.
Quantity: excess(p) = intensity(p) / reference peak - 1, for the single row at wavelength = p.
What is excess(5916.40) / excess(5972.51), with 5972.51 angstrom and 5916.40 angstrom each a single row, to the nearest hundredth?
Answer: 1.98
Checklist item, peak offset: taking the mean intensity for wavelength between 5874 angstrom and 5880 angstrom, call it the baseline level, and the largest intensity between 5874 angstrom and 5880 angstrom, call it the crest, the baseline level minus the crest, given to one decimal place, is -3.5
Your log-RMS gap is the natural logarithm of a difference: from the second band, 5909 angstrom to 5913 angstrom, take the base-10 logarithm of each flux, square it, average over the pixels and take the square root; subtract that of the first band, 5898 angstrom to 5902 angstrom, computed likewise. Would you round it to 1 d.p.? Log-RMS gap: -4.3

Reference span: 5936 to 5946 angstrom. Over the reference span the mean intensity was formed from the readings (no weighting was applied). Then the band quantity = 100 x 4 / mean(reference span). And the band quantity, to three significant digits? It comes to 5.80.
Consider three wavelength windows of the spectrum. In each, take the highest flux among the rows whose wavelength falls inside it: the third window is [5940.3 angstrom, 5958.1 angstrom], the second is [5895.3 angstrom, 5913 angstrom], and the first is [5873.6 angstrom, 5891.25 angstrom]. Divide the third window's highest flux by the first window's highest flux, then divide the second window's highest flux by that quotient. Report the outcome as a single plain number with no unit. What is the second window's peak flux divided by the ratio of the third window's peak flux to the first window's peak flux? 63.9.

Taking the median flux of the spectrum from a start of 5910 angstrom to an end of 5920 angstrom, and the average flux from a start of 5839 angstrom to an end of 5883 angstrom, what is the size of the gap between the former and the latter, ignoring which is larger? 1.8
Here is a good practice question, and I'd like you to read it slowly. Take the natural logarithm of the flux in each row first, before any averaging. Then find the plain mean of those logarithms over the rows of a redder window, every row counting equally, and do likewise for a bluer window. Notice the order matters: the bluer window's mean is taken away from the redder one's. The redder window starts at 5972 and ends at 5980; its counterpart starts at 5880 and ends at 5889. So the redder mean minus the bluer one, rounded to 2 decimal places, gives 0.05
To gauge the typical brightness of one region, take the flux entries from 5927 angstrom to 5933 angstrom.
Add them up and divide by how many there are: 63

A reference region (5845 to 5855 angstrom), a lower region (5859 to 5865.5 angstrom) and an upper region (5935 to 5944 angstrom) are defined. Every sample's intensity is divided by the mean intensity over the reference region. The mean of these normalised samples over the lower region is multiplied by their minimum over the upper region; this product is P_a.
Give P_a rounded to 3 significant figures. 1.08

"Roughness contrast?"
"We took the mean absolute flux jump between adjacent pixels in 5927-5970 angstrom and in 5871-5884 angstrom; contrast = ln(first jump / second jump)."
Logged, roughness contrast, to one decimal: -0.5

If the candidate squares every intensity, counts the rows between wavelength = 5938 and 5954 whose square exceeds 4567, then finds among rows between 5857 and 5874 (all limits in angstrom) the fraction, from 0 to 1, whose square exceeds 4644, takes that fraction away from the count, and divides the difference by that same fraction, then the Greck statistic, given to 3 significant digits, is 19.0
